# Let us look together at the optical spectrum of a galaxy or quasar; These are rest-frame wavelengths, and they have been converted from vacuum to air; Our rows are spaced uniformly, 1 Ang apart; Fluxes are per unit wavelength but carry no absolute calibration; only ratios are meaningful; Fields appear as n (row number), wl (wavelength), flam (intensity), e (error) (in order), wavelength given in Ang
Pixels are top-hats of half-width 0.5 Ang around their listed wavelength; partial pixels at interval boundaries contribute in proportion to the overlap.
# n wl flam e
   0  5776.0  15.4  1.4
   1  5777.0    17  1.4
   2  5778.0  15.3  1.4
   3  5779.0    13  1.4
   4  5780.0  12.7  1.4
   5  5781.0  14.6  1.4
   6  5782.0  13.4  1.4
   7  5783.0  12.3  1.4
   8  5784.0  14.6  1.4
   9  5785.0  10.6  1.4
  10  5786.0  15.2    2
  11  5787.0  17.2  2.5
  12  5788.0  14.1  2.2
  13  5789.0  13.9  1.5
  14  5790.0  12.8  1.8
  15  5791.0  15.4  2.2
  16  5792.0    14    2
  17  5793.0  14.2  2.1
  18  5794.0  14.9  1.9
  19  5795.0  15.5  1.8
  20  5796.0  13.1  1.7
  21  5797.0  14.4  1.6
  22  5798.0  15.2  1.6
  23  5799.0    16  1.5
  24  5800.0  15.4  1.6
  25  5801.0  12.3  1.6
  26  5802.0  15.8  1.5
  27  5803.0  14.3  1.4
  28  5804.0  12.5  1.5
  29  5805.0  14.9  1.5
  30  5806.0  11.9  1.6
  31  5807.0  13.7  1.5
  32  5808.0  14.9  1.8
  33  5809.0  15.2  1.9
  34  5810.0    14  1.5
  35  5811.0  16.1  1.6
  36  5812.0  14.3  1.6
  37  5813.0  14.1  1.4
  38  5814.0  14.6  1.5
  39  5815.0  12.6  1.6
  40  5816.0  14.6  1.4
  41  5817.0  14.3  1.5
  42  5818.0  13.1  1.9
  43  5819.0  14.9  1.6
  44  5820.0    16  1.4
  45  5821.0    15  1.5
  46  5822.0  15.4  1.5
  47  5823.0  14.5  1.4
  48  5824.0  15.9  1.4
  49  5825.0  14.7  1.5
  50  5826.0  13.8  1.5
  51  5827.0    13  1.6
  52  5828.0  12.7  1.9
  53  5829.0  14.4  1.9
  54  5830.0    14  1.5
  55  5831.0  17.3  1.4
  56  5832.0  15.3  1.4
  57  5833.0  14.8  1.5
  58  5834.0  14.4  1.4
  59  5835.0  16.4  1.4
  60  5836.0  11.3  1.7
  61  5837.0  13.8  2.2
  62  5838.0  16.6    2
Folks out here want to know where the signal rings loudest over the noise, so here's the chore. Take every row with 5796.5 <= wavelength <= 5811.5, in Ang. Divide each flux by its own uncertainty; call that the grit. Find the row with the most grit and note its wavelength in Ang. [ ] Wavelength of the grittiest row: 5799.0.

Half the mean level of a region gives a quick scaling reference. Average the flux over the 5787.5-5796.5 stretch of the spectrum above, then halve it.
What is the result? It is 7.11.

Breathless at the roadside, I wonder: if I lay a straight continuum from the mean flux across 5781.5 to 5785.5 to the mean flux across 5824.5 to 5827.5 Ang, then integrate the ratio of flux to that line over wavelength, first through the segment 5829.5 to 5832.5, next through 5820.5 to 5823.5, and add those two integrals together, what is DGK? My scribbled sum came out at 6.6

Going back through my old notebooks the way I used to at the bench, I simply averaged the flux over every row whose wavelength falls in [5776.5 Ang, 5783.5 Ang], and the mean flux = 14.0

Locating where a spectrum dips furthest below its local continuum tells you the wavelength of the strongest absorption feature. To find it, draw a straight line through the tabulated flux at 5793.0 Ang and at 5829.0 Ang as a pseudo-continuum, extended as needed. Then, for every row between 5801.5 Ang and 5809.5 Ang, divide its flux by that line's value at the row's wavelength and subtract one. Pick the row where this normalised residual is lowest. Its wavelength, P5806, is 5806.0 Ang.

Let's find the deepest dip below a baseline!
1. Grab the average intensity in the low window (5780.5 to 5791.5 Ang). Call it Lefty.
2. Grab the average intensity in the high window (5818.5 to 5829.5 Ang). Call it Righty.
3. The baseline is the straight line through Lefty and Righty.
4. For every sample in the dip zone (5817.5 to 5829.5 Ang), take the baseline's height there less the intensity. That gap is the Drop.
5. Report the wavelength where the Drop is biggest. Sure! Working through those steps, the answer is 5828.0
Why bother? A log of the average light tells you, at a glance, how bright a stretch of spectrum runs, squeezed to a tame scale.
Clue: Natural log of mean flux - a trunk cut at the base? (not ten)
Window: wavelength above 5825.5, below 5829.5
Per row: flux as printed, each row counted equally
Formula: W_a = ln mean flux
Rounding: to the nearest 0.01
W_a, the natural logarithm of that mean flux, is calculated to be 2.60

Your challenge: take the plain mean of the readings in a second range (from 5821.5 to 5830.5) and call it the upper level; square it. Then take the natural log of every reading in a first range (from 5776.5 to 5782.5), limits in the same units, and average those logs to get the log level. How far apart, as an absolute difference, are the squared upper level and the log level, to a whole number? 201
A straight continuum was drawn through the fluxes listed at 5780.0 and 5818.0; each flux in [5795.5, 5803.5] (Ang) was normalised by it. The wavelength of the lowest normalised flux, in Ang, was 5801.0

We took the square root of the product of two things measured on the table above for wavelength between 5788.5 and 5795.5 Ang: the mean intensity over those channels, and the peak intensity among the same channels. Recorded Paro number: 14.9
